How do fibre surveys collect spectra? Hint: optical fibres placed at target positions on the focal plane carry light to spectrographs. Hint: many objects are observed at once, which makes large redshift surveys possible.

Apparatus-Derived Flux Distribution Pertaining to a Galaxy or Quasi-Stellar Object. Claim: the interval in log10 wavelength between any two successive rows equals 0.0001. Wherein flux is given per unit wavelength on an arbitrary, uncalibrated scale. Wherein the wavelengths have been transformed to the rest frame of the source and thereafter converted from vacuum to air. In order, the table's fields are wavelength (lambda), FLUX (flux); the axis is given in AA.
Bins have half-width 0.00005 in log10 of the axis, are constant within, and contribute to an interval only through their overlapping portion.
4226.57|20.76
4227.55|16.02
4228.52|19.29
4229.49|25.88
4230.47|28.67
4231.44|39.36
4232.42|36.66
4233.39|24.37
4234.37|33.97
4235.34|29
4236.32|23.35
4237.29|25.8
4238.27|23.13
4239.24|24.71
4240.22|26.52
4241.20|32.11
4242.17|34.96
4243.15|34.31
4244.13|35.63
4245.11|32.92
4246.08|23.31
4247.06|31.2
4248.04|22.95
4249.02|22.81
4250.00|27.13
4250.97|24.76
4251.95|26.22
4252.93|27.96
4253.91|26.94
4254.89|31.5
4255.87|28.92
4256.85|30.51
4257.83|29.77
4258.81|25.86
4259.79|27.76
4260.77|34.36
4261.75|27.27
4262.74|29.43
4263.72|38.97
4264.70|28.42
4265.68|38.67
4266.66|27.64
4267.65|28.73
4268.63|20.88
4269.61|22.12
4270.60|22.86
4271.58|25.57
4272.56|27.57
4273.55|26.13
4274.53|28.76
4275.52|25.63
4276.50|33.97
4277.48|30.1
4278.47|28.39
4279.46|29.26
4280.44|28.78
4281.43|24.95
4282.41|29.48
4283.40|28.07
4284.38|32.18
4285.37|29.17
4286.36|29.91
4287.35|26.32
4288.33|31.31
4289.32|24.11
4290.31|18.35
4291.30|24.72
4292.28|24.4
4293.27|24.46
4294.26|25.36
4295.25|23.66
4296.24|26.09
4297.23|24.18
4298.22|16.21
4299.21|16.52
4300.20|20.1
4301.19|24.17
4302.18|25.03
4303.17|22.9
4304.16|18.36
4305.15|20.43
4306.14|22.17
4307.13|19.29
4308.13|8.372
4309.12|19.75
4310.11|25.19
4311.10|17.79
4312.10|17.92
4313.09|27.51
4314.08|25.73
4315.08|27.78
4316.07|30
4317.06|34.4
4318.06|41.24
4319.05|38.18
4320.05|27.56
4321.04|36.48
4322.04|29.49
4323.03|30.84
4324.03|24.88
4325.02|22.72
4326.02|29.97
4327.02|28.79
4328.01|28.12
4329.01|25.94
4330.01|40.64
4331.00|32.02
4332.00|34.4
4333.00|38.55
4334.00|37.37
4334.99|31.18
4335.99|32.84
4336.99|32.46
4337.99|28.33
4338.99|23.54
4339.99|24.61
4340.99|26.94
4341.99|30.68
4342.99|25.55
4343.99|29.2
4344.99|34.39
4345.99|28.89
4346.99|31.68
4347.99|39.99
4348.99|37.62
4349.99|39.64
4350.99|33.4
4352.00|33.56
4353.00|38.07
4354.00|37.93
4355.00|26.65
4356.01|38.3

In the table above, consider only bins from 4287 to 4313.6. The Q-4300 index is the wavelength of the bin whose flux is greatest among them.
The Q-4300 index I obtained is 4288.33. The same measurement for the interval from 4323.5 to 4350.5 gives 4330.01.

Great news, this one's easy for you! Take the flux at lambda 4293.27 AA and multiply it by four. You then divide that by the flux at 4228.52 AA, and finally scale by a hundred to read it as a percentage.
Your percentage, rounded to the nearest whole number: 507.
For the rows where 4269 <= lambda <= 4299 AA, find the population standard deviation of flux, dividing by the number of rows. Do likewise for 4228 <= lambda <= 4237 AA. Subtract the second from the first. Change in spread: -2.5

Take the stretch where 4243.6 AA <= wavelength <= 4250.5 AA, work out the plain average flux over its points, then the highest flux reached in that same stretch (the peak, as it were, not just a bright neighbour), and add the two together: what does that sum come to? 64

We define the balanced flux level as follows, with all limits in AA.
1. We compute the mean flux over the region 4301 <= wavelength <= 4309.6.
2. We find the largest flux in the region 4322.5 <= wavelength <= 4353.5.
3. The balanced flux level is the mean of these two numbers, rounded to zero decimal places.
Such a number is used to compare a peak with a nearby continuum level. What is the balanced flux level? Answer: 30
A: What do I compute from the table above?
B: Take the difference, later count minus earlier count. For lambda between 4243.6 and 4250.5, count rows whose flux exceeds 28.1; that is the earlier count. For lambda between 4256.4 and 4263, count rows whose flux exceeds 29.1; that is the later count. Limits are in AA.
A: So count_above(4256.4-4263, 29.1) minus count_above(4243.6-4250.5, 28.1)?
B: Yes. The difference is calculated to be 1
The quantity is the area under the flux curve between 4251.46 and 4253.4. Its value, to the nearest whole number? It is 53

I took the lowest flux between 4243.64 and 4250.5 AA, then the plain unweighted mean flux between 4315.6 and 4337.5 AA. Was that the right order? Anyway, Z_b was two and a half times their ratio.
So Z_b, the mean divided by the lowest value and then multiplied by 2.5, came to 3.53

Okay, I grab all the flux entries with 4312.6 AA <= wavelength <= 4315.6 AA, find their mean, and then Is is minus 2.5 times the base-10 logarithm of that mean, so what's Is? -3.58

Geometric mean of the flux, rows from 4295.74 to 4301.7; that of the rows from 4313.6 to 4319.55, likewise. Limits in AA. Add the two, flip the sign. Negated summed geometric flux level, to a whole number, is -53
